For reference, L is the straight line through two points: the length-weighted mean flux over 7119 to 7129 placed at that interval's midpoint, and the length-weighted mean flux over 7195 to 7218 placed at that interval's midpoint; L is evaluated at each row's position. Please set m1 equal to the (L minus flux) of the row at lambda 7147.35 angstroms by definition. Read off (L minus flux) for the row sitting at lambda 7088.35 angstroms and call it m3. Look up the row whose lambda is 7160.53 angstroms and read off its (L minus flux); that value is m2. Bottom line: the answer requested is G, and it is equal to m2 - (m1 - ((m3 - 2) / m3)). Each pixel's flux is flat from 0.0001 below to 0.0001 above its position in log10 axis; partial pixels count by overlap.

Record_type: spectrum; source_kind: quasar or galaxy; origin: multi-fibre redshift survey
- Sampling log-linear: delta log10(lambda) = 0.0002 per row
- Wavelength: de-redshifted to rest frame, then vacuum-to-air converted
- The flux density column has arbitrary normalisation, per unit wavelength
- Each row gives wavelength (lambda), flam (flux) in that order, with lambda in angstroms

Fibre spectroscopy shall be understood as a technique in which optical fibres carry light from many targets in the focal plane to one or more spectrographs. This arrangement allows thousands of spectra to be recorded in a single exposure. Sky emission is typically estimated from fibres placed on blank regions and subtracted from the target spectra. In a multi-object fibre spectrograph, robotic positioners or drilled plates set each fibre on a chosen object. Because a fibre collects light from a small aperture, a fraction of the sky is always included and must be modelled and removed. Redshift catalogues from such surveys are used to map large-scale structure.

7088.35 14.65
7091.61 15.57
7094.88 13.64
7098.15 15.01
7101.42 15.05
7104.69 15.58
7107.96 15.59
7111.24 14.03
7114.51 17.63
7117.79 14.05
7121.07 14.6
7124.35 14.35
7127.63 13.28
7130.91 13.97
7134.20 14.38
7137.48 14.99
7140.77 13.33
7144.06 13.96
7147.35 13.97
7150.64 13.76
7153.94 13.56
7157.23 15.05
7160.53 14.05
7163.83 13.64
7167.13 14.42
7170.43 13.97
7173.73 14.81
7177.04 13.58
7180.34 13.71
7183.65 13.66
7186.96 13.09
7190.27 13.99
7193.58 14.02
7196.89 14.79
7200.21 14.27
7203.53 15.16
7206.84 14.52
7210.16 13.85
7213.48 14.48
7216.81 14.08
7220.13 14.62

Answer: 4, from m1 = 0.2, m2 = 0.2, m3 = -0.7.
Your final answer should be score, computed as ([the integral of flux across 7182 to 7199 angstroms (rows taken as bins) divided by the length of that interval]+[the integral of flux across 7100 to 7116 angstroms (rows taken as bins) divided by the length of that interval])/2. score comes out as 14.7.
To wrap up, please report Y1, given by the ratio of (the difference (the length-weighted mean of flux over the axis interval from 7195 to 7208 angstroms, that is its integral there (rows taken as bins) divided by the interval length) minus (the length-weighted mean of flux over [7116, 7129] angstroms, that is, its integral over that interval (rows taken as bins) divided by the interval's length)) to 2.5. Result 0.2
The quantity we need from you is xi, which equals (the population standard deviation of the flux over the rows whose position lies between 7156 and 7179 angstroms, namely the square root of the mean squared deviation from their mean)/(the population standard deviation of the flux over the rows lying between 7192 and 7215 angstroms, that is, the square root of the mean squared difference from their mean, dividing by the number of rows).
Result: 1.3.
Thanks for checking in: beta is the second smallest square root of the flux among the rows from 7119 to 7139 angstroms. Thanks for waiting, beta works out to 3.74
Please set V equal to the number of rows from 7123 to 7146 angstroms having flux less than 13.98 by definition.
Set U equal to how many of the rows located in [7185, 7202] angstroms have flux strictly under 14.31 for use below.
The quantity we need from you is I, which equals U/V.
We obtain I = 1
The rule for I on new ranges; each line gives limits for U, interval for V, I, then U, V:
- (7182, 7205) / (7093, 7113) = 5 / 5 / 1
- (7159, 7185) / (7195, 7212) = 6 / 6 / 1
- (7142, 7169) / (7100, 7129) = 6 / 6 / 1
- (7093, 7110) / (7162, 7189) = 0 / 1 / 6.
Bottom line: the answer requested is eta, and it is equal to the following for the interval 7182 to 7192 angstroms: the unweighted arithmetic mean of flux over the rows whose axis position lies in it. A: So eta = 13.6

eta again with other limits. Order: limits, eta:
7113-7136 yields 14.6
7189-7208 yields 14.5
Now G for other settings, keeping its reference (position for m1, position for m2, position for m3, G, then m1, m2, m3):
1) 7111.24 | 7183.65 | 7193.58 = -4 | 0.0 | 0.7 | 0.4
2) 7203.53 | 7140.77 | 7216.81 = -2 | -0.7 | 0.8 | 0.4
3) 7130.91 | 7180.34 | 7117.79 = -94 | 0.2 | 0.6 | 0.0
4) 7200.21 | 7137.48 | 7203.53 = 3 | 0.2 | -0.8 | -0.7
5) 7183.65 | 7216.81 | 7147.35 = -8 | 0.7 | 0.4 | 0.2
